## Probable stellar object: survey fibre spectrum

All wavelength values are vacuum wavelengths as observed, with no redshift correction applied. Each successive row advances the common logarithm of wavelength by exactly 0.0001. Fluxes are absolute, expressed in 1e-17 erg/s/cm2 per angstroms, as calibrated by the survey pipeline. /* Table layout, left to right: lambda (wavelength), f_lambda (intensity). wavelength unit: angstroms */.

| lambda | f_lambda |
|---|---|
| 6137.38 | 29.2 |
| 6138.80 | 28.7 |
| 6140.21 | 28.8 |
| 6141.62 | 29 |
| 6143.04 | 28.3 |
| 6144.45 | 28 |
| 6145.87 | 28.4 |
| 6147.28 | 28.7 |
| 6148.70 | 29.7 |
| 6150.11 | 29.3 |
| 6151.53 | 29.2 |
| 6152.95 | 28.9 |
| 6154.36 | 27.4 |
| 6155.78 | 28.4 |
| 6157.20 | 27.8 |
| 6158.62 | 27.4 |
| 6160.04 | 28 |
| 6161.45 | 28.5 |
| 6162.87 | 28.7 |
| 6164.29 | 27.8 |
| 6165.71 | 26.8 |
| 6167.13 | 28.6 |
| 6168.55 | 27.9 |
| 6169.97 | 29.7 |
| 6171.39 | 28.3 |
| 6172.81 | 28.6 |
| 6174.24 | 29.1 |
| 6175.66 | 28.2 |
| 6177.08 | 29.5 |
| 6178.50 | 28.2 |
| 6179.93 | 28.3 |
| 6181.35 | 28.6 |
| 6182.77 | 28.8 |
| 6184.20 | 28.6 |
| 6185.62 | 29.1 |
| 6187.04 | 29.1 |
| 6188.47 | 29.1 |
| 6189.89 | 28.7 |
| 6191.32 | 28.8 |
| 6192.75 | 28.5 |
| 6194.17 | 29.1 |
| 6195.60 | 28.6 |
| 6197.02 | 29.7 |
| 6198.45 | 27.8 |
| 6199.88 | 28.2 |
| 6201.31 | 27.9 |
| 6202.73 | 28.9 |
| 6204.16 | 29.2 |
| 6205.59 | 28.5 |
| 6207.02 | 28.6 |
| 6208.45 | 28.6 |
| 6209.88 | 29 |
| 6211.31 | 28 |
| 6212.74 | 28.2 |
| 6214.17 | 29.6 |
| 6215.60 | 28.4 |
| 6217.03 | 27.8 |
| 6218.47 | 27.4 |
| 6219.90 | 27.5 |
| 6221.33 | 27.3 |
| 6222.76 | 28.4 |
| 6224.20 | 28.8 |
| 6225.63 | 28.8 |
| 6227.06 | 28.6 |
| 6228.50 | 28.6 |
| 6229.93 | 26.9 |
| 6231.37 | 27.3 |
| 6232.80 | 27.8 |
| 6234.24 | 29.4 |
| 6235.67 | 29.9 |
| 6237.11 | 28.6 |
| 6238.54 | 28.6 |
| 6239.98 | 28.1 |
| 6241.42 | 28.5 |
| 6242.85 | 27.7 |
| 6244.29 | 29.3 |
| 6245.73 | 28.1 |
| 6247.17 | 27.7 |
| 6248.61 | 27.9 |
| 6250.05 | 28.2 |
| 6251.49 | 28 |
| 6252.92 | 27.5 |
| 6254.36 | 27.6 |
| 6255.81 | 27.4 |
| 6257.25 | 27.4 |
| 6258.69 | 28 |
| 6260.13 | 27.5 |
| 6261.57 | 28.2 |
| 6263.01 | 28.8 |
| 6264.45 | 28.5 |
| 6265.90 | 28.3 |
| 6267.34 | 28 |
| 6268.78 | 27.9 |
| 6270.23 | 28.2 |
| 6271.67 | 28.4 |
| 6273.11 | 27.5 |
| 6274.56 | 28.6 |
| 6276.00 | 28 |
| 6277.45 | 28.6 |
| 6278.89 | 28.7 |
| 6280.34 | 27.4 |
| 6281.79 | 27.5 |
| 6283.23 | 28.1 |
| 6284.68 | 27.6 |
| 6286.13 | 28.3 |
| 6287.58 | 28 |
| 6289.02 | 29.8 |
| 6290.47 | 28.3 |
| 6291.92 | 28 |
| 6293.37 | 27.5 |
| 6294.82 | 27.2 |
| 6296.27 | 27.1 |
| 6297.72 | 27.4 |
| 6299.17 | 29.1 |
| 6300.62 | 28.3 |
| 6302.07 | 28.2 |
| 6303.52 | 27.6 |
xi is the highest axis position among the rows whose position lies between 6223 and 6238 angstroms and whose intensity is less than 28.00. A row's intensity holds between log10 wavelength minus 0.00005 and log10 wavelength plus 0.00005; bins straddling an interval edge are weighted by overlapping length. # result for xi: 6232.80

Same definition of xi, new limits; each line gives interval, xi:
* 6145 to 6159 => 6158.62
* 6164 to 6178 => 6168.55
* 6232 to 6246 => 6242.85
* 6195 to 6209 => 6201.31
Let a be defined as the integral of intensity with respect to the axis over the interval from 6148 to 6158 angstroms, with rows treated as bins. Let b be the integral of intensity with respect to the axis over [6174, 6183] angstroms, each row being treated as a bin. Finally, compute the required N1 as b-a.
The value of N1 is -29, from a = 287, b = 258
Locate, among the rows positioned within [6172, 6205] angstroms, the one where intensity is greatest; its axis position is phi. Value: 6197.02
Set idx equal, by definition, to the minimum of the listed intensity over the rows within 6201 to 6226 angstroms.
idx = 27.3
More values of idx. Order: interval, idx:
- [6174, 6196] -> 28.2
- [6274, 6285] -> 27.4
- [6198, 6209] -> 27.8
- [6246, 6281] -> 27.4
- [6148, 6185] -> 26.8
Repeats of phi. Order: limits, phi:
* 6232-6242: 6235.67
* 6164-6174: 6169.97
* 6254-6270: 6263.01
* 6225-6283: 6235.67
